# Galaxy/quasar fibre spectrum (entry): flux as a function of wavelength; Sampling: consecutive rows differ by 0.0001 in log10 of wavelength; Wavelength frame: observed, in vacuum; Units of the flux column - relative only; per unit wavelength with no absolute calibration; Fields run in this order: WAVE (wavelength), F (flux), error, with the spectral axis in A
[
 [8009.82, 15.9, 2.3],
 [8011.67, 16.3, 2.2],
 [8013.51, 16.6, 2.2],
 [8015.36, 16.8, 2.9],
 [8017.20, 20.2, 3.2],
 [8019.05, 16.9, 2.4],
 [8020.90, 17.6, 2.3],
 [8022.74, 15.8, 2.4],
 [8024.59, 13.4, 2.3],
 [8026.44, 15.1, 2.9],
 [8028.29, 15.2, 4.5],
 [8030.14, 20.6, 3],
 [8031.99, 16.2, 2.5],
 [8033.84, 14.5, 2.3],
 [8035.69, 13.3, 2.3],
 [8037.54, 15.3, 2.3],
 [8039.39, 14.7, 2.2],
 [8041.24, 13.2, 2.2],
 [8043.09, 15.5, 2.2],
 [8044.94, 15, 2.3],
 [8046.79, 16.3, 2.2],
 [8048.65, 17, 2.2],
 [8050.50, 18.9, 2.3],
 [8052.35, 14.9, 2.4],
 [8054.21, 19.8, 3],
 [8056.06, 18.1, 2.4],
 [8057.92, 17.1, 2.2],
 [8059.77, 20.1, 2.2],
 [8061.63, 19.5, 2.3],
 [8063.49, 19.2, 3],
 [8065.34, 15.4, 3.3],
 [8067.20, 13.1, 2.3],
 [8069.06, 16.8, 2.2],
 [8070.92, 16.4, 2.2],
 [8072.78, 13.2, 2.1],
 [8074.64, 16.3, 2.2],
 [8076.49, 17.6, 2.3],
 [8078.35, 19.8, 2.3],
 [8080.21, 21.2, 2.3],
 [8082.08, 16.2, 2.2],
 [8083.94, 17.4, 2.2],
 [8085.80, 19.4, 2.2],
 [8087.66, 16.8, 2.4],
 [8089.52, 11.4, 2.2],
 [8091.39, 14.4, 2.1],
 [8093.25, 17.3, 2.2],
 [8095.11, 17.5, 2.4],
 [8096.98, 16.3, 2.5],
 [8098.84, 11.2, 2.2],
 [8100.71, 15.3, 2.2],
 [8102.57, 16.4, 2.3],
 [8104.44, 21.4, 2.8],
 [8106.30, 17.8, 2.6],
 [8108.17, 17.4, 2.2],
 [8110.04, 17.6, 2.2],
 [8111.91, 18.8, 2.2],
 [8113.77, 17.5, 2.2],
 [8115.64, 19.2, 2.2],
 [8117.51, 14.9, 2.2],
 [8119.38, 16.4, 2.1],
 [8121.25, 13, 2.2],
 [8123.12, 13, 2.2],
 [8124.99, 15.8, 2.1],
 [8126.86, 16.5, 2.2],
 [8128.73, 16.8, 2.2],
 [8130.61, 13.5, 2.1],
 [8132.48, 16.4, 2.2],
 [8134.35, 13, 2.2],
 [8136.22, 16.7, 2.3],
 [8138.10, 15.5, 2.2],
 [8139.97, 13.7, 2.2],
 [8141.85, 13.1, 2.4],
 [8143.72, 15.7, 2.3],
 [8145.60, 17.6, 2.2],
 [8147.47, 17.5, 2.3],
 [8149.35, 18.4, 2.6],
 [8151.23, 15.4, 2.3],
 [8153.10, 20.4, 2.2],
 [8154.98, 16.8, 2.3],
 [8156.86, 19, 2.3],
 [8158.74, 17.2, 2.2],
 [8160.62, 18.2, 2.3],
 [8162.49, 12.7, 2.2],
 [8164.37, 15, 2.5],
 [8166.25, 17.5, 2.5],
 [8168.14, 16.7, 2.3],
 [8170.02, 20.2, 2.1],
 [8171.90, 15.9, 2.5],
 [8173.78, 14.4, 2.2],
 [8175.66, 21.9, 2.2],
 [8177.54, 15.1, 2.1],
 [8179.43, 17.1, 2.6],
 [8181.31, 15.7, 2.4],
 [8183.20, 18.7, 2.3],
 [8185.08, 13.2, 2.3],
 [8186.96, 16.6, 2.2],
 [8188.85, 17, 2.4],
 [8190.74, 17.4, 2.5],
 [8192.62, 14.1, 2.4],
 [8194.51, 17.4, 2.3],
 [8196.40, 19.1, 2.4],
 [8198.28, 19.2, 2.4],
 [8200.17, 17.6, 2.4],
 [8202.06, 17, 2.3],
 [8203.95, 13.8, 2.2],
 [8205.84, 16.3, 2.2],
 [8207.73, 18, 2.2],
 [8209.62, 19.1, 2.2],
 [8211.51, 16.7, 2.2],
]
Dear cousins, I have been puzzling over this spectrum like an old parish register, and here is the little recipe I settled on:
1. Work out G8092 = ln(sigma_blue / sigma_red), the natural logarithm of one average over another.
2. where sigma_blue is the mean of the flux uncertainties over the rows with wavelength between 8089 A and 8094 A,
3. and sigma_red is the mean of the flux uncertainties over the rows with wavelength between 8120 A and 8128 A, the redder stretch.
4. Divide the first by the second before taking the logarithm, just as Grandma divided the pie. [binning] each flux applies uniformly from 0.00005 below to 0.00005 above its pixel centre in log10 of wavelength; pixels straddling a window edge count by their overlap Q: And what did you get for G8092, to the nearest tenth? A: 0.0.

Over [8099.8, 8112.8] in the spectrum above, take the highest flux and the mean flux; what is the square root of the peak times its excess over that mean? 8.8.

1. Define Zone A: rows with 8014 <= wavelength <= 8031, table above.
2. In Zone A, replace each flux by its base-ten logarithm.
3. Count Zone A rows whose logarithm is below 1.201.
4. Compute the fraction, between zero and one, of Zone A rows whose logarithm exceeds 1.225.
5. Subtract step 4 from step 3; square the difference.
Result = 12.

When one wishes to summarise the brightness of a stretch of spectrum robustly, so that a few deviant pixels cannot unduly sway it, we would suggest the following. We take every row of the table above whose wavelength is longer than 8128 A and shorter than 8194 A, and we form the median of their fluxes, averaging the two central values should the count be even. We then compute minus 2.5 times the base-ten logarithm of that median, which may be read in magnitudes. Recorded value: -3.057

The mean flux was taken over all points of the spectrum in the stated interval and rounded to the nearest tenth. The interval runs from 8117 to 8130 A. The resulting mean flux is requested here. 15.2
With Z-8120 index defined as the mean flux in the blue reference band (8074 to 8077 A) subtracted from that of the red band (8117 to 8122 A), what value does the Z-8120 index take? -2.2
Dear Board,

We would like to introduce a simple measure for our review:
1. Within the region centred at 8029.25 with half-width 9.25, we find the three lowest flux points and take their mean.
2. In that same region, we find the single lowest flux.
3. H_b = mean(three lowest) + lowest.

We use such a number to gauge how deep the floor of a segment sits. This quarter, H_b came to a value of 27.0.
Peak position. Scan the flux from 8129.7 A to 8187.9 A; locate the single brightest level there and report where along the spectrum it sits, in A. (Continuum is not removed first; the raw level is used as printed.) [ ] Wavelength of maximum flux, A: 8175.66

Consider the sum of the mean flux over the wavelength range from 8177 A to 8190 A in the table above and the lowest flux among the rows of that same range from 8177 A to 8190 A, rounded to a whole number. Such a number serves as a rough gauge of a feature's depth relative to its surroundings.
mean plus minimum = 29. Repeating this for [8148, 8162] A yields 33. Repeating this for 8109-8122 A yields 30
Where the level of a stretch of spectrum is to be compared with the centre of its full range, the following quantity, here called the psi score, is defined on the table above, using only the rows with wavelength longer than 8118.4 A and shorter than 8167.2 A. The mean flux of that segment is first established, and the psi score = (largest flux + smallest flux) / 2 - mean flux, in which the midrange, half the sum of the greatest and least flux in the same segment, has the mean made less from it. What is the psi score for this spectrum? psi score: 0.60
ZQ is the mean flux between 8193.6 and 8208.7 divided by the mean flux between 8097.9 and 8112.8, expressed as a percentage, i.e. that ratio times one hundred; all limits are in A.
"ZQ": 102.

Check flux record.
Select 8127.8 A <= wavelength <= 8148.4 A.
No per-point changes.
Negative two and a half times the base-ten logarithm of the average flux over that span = -2.97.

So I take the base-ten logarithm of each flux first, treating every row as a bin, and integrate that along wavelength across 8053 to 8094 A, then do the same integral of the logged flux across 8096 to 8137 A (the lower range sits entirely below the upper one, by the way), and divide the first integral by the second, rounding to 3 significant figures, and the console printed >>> 1.02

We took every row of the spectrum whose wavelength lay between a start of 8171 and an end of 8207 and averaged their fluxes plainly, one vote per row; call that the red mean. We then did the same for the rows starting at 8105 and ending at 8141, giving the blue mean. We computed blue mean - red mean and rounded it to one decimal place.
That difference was -0.7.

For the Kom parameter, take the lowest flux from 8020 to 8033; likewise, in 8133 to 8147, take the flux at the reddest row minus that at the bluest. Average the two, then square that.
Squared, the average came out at 81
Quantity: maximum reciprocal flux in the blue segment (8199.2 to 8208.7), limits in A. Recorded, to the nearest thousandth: 0.072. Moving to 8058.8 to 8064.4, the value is 0.052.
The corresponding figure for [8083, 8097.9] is 0.088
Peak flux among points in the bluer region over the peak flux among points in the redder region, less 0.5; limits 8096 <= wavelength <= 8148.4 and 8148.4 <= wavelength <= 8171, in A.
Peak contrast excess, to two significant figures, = 0.55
